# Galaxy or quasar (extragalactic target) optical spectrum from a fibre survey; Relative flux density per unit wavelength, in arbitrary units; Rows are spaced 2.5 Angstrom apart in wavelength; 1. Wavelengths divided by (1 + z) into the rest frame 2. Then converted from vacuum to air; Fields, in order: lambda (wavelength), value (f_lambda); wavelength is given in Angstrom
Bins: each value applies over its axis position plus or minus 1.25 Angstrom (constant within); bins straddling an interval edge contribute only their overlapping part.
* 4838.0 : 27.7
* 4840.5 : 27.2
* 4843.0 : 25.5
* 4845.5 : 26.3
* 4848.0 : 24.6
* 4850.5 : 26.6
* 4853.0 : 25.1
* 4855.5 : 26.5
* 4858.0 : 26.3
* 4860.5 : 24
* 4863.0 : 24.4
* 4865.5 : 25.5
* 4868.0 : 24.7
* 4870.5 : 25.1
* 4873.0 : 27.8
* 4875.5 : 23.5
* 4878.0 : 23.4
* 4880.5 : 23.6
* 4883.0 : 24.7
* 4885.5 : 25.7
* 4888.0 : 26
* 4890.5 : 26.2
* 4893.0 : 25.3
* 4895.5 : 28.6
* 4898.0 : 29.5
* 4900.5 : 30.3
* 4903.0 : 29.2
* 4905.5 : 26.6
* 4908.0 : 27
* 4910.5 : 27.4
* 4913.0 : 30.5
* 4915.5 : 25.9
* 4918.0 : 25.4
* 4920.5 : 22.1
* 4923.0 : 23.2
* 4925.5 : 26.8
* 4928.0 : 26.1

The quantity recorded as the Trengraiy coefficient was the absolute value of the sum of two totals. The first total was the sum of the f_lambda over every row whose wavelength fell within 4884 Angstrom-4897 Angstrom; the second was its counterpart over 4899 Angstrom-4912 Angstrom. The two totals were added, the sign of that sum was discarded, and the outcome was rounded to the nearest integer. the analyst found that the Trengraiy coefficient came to 272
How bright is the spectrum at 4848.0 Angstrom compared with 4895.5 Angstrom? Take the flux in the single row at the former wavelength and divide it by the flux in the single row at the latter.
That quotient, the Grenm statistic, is 0.86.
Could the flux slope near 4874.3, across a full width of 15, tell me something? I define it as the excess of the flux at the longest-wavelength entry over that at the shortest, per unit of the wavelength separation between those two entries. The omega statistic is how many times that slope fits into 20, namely -227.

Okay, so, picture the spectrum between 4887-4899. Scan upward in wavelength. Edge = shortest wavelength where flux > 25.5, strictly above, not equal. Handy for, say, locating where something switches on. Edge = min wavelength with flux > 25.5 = 4888.0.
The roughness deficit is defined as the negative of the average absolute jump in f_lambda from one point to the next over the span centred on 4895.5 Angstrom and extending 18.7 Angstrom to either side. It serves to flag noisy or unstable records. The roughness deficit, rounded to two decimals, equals -1.16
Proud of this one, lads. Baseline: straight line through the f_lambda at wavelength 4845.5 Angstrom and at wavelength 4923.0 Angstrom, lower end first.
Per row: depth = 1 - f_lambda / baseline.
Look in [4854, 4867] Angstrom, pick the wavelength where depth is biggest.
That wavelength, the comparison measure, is 4860.5 Angstrom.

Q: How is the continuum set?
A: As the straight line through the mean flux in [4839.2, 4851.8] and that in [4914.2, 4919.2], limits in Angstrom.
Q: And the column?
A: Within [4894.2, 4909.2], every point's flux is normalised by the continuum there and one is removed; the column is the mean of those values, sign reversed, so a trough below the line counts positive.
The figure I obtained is -0.11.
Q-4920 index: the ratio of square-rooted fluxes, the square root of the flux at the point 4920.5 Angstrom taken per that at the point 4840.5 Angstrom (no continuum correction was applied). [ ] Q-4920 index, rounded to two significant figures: 0.90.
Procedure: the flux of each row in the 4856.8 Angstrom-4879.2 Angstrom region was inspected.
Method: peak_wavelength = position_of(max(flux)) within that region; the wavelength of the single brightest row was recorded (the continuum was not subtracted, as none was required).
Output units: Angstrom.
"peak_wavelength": 4873.0 Angstrom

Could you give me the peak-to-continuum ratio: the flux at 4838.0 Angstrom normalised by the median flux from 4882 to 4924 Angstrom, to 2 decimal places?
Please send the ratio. 1.06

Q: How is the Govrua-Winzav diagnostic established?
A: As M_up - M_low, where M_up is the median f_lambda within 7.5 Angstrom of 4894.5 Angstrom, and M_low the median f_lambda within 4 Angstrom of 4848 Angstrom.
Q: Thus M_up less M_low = 1.1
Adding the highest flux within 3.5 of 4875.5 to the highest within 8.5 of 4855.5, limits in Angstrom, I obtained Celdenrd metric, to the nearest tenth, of 54.4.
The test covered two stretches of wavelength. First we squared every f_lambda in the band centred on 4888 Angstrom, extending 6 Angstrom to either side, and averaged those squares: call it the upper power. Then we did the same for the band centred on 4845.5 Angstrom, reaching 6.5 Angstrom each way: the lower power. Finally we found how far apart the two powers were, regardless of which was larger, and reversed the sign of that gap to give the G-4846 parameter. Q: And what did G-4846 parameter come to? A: -24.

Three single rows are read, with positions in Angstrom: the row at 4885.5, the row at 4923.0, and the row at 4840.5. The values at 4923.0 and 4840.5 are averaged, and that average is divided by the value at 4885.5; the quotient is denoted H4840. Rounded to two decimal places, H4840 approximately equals 0.98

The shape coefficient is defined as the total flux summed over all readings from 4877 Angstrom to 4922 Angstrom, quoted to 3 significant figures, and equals 477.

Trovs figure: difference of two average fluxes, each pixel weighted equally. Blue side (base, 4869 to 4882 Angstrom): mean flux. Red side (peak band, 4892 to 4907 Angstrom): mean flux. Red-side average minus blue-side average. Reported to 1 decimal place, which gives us 3.6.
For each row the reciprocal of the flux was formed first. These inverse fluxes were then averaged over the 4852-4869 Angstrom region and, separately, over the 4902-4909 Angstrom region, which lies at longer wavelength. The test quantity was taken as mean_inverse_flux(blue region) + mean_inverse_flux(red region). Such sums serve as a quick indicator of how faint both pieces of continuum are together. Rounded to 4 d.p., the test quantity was 0.0760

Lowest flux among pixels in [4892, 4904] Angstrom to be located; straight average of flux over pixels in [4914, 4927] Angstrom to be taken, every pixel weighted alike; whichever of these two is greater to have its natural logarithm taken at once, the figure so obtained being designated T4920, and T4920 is 3.23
